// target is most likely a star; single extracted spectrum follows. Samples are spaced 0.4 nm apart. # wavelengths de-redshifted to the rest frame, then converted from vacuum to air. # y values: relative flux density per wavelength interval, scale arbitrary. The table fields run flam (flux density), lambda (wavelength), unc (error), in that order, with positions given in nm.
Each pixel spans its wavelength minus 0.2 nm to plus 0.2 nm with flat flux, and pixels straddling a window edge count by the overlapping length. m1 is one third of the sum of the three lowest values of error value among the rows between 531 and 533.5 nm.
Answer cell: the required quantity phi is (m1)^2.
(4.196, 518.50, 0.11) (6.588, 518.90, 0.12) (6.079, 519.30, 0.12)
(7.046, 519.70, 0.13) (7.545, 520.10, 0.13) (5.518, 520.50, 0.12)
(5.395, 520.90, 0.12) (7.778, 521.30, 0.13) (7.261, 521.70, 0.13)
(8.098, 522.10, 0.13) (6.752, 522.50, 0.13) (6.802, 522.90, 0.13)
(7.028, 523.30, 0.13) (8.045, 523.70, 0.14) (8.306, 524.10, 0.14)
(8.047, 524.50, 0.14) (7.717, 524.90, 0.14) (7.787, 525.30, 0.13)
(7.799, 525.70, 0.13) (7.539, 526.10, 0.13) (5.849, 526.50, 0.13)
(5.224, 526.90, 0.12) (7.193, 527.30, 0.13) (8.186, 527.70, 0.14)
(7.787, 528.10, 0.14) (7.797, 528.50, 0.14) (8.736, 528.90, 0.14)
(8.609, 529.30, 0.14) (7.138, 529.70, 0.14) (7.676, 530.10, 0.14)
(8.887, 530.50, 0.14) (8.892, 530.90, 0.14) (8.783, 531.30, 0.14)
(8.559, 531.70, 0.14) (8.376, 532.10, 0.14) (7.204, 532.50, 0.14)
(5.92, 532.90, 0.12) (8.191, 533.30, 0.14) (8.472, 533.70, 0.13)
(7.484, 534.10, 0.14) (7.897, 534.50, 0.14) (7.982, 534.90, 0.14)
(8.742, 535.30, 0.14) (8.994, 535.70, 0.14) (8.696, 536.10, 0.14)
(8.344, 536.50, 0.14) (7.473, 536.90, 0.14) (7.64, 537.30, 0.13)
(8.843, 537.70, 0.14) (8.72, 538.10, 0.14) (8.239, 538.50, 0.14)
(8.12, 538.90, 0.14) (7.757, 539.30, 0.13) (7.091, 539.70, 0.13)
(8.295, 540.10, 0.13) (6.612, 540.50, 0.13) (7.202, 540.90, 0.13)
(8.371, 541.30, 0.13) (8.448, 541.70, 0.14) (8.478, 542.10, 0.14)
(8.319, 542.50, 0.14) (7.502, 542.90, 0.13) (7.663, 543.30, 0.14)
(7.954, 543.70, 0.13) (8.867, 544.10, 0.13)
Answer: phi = 0.0178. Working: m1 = 0.133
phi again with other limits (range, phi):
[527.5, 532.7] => 0.0196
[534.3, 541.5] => 0.0169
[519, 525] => 0.0144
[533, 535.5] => 0.0187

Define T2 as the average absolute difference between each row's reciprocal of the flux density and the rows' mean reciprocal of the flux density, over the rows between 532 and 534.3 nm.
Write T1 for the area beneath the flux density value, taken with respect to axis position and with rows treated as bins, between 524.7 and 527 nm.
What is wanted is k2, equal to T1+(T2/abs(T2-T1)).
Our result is 16.2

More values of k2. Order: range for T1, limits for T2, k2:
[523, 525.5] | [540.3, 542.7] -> 19.5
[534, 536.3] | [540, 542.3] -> 19.2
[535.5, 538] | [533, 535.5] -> 20.9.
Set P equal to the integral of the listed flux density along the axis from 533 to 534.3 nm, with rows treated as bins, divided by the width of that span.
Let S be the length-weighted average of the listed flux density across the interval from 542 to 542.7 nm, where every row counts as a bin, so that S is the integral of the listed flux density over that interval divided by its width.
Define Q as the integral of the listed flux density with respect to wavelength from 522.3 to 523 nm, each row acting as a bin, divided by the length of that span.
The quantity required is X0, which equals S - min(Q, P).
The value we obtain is 1.6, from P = 7.89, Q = 6.77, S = 8.4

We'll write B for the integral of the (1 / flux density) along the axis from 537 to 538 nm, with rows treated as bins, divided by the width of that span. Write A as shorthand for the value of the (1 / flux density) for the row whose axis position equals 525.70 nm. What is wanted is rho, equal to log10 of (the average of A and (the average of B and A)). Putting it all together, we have -0.90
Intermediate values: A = 0.128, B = 0.122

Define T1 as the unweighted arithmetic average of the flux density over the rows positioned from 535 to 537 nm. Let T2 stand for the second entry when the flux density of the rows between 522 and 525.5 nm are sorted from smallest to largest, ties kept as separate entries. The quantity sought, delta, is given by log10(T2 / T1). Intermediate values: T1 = 8.4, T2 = 6.802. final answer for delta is -0.09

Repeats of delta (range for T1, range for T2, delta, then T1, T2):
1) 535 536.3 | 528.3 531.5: -0.06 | 8.8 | 7.676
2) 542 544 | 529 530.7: -0.02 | 8.0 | 7.676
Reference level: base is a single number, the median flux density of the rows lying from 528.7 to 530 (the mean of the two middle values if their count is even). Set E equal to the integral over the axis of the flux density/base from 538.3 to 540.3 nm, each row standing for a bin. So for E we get 1.84 nm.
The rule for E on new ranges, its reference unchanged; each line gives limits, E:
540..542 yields 1.81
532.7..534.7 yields 1.76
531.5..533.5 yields 1.78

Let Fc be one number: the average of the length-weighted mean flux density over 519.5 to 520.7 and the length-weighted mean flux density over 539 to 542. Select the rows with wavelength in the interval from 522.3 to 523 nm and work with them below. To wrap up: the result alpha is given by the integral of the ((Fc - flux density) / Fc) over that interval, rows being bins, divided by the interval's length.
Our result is 0.06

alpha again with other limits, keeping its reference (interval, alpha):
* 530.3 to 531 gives -0.23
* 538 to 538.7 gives -0.17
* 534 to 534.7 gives -0.07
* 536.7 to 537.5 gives -0.05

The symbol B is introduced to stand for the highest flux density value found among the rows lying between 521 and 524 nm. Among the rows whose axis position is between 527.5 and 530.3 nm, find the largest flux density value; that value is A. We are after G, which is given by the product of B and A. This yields 71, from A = 8.736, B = 8.098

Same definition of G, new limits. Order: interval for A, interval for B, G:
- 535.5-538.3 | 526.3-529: 79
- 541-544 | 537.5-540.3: 75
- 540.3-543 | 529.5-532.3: 75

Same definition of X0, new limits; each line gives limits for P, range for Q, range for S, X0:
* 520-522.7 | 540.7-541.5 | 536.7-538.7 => 1.3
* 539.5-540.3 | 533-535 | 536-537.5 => 0.3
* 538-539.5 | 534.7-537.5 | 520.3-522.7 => -1.4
